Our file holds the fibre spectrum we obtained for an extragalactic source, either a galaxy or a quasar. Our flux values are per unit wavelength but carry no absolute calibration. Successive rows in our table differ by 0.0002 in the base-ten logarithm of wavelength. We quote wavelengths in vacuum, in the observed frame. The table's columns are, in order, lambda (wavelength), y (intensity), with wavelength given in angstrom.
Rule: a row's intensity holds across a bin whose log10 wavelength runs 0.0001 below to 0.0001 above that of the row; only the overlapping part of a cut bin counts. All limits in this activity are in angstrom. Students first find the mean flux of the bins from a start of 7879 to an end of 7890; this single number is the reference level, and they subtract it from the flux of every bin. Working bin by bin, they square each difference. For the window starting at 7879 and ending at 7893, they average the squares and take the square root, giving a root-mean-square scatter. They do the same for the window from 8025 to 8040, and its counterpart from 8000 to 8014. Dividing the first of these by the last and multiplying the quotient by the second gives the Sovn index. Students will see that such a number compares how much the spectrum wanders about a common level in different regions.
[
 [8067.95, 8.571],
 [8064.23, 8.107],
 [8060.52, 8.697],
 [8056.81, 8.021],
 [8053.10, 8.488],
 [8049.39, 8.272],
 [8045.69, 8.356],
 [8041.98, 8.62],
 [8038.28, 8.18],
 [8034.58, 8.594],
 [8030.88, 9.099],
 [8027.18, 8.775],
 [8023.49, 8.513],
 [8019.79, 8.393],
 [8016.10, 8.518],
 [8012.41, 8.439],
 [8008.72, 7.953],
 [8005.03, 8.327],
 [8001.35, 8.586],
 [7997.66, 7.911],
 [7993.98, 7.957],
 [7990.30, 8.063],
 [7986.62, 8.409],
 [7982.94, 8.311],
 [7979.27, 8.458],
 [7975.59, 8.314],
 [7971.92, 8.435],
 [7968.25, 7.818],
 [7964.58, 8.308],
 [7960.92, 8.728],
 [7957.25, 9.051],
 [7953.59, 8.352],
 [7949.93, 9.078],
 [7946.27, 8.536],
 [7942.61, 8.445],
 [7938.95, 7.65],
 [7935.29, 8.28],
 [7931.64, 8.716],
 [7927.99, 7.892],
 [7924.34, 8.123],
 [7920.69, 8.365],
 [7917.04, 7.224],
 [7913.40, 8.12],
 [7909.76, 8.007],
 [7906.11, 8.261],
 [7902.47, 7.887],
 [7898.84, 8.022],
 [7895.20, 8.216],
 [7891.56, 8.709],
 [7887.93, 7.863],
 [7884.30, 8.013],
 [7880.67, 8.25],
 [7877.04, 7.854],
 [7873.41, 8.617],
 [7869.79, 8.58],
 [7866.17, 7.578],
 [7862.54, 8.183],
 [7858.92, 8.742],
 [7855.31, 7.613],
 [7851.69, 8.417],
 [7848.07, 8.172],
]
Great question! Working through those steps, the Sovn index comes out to 0.7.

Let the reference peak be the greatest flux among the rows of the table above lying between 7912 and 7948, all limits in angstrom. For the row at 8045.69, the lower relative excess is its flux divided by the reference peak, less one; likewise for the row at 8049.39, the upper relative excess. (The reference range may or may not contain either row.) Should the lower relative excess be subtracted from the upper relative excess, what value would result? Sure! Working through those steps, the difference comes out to -0.01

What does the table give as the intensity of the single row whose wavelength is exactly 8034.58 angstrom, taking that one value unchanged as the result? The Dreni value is 8.594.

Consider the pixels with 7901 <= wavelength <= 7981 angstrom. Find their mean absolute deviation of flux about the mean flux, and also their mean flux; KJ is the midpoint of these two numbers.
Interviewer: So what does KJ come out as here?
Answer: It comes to 4.30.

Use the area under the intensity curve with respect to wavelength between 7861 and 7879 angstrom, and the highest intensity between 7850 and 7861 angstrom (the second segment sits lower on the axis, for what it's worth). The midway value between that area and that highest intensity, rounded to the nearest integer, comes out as 78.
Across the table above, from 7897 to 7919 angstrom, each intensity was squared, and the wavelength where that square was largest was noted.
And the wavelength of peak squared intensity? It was 7906.11 angstrom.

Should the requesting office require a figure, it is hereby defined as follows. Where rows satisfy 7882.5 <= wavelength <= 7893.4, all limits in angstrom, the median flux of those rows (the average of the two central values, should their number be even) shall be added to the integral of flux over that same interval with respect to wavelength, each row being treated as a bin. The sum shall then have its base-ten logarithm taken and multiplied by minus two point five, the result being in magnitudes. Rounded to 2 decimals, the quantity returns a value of -4.97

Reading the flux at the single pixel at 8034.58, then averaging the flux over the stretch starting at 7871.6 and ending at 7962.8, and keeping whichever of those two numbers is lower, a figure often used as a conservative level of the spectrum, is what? 8.25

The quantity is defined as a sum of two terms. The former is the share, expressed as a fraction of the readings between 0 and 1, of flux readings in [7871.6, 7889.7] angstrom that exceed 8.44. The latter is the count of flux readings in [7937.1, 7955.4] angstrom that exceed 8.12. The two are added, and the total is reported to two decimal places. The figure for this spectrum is 4.20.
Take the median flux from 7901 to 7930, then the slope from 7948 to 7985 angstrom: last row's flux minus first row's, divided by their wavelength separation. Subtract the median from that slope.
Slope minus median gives -8.09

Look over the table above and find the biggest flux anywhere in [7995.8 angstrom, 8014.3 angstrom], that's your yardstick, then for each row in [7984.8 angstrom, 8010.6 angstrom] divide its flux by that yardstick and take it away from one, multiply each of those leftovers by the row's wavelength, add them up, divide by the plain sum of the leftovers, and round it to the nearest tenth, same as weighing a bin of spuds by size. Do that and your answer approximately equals 7997.9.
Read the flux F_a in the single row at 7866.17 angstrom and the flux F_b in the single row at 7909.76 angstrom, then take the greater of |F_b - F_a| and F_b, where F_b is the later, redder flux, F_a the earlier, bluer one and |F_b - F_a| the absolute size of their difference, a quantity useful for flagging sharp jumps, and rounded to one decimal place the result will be 8.0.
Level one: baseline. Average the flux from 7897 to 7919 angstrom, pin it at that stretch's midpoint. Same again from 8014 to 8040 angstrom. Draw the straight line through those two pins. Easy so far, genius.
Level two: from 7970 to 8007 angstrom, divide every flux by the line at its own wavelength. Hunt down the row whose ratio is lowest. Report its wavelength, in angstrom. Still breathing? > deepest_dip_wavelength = 7997.66 angstrom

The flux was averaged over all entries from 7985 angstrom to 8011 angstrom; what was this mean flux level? 8.17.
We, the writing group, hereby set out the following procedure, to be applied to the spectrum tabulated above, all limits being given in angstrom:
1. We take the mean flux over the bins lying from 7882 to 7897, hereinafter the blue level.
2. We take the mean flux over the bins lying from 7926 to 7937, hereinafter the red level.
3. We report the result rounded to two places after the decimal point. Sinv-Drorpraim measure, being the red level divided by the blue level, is 1.01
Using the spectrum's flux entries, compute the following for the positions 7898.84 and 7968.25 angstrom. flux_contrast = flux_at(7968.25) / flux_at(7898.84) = 0.97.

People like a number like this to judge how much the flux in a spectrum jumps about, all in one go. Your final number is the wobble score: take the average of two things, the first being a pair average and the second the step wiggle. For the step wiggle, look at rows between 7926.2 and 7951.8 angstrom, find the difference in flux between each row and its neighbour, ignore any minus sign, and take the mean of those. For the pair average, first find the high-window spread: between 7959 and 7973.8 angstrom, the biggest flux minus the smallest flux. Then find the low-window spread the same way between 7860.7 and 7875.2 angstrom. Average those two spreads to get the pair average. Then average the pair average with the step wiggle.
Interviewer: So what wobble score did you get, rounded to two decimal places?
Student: 0.76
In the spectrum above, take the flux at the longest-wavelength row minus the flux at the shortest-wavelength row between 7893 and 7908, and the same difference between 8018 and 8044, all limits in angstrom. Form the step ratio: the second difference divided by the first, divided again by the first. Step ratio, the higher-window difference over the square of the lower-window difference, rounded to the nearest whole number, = 112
